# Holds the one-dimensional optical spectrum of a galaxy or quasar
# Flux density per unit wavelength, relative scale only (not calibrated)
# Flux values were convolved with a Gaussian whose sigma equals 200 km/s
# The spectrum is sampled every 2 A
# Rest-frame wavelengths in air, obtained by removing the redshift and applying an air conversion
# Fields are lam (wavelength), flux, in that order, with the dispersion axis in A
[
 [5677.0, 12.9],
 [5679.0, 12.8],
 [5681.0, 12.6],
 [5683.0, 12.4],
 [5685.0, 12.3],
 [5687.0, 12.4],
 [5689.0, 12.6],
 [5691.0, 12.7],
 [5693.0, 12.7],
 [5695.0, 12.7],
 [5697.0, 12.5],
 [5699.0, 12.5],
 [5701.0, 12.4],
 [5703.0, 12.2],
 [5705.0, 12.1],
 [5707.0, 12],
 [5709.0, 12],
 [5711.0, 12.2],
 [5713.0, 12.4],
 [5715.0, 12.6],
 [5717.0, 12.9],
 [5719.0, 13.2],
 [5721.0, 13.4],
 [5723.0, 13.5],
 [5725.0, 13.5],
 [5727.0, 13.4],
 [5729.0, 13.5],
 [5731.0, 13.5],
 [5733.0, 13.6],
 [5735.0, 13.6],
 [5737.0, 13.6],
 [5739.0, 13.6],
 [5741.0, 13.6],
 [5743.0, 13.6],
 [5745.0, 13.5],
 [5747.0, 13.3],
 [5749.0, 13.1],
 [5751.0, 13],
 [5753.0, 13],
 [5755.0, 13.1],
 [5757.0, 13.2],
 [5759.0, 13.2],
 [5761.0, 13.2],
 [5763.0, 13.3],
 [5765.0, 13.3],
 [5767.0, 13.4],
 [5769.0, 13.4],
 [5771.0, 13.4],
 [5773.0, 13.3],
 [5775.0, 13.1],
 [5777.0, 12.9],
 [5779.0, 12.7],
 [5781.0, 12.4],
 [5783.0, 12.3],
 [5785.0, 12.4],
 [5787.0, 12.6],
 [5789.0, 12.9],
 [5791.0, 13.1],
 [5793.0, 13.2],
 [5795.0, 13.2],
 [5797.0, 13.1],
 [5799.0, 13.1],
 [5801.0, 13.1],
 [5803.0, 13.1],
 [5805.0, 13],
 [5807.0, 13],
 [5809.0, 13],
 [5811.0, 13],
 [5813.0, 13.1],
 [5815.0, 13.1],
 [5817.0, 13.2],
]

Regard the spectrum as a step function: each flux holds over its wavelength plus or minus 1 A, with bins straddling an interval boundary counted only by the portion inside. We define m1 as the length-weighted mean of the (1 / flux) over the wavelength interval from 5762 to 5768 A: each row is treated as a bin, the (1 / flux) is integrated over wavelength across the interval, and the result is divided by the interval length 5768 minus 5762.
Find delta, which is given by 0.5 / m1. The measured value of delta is 6.7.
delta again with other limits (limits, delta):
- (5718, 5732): 6.7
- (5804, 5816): 6.5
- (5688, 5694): 6.3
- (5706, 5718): 6.2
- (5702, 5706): 6.1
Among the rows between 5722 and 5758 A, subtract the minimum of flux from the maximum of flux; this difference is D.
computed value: 0.60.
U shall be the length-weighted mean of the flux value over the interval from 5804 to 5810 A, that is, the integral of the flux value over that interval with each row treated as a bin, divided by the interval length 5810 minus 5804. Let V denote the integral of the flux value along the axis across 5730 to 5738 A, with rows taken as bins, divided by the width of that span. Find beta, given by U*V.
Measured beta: 176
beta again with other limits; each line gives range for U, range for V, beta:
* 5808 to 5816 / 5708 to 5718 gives 162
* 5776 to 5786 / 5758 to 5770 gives 167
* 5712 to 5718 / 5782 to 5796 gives 162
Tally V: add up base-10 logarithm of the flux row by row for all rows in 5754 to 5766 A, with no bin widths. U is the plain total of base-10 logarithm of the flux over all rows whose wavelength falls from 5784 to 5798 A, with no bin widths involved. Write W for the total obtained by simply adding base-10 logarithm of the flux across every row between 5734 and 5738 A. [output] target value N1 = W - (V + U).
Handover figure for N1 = -12.2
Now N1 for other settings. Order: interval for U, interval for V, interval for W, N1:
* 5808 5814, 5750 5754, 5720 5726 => -2.2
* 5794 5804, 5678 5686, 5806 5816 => -4.4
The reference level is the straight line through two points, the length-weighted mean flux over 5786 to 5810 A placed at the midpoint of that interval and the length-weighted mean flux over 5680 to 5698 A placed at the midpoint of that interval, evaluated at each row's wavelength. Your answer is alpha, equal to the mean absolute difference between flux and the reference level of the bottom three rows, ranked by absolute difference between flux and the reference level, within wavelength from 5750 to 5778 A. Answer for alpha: 0.126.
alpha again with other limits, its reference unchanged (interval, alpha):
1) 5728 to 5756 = 0.202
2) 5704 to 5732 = 0.181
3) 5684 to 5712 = 0.075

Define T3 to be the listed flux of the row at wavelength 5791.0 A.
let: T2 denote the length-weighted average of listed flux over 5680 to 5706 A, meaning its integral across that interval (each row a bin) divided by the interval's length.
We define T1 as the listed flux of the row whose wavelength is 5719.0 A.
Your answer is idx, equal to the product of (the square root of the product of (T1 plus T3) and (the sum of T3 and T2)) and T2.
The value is 323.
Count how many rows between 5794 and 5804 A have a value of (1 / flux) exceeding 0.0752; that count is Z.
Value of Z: 5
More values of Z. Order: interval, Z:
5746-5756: 4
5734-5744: 0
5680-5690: 5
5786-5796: 5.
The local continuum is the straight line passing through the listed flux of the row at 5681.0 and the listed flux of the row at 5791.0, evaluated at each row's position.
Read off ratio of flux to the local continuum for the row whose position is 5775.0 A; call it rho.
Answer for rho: 1.01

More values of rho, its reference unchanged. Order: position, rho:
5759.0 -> 1.02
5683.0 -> 0.98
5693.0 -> 1.00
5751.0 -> 1.01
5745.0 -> 1.05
